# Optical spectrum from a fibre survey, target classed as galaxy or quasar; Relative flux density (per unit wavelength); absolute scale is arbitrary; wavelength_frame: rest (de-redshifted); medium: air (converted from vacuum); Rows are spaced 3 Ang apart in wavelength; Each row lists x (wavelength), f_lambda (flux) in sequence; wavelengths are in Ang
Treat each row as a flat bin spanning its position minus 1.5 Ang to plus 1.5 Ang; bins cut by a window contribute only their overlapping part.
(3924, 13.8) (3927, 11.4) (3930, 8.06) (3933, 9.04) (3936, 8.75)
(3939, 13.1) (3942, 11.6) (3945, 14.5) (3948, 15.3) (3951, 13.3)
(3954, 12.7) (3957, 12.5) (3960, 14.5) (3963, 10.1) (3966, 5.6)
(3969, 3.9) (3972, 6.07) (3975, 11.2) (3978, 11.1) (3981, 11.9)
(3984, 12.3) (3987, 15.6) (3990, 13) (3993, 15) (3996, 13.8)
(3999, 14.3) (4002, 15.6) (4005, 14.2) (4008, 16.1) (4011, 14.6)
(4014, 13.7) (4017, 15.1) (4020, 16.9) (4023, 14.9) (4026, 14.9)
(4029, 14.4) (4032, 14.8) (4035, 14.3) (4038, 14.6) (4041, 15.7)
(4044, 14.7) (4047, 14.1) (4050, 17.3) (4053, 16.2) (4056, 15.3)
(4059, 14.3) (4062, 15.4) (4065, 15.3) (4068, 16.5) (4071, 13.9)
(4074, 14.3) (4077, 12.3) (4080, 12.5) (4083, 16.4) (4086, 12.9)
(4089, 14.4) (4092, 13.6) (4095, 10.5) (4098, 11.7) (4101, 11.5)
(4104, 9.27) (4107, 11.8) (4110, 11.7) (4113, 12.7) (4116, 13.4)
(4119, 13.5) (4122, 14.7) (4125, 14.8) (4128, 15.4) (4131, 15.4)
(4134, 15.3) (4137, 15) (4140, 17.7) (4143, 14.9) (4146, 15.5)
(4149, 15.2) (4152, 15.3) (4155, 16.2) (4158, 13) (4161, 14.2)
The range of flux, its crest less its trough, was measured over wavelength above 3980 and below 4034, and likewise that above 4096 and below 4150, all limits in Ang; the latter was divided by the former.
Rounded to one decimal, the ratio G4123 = 1.7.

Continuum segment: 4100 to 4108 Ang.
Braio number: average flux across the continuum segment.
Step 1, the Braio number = 11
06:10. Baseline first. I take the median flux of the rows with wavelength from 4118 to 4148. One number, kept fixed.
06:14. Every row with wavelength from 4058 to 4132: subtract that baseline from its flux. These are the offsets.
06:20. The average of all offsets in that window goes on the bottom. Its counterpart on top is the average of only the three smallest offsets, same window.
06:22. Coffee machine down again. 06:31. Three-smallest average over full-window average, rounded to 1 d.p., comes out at 2.9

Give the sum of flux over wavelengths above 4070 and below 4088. 82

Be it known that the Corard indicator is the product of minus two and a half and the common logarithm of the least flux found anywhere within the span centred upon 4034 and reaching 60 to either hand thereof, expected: -2.61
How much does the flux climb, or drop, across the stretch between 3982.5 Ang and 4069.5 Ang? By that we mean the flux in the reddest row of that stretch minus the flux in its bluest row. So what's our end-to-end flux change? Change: 4.2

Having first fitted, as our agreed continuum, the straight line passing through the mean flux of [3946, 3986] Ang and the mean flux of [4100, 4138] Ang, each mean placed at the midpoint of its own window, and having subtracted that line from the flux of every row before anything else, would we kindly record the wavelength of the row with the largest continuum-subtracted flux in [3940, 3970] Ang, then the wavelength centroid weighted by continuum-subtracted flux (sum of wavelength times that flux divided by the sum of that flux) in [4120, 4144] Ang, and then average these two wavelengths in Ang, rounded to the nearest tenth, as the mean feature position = 4040.8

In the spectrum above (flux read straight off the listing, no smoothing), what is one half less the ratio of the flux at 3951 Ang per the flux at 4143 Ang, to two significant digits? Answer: -0.39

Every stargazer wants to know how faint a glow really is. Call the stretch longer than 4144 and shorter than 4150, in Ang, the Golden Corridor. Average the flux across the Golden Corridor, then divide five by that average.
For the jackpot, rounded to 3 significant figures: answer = 0.326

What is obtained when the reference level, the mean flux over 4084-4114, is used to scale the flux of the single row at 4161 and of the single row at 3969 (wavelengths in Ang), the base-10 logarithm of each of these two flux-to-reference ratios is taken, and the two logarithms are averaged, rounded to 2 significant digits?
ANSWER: -0.21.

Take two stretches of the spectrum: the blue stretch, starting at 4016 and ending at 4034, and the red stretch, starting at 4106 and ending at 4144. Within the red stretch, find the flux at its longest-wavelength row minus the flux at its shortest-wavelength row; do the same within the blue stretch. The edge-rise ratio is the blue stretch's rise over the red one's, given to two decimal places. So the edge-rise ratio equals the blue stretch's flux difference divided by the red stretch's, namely -0.10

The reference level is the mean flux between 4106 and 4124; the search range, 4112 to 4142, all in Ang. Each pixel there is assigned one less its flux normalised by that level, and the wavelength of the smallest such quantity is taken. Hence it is 4140 Ang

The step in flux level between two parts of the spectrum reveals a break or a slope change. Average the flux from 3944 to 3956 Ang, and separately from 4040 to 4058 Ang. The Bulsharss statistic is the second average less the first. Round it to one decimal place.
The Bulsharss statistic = 1.6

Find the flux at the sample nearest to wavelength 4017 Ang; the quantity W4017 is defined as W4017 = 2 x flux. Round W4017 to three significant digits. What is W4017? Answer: 30.2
